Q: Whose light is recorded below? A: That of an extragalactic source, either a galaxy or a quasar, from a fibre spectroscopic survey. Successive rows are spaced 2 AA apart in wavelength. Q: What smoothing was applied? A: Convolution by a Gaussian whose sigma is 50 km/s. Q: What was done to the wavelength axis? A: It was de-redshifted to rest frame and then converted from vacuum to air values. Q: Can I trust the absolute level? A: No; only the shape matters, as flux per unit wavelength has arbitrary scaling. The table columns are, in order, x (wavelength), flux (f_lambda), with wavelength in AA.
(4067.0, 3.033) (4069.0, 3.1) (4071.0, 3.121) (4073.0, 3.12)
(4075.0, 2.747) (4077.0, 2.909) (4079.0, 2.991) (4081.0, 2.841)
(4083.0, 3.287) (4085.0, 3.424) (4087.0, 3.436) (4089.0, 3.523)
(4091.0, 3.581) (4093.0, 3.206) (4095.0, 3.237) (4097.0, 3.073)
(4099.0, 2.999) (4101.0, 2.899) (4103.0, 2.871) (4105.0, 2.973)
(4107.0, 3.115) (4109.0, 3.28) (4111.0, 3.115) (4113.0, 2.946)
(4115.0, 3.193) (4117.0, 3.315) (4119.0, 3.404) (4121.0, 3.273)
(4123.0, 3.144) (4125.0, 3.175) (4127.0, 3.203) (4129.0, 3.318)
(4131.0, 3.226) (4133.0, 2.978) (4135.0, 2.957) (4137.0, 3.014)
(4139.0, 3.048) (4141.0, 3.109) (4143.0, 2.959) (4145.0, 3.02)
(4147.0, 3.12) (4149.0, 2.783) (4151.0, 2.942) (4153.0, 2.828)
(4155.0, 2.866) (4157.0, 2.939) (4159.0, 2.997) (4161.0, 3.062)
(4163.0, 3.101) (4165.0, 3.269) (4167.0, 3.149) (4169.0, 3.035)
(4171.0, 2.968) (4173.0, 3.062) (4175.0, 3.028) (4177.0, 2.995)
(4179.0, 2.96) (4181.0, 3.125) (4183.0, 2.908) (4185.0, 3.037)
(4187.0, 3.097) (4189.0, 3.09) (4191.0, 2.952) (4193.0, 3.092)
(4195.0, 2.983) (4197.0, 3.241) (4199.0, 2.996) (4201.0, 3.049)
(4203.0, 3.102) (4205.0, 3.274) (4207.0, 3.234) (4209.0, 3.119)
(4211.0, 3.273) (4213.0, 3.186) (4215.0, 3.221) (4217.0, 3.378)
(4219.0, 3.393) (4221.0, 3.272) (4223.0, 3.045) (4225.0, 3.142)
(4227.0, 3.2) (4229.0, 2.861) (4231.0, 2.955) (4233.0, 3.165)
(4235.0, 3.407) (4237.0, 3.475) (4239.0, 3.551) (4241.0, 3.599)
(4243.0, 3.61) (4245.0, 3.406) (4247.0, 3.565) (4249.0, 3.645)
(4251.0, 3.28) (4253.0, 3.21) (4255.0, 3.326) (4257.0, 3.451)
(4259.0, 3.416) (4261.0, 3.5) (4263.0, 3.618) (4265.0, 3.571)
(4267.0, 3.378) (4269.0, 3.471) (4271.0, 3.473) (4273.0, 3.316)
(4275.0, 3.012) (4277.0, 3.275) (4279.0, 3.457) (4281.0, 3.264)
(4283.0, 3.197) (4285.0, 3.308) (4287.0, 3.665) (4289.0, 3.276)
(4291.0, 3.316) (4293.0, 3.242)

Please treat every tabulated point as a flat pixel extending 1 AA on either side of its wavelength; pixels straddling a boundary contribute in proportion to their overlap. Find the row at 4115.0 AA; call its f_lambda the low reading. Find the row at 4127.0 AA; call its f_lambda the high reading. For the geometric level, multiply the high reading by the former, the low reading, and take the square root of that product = 3.20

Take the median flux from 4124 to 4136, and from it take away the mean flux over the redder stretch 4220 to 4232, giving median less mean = 0.11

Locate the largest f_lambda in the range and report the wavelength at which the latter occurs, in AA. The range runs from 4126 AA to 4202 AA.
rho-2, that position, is 4129.0 AA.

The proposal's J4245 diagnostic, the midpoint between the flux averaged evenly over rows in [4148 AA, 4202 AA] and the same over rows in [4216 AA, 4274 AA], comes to 3.19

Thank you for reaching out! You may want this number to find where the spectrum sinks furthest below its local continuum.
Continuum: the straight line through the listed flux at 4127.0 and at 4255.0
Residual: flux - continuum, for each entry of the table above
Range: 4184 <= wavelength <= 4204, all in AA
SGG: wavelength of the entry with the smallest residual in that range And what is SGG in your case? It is 4191.0 AA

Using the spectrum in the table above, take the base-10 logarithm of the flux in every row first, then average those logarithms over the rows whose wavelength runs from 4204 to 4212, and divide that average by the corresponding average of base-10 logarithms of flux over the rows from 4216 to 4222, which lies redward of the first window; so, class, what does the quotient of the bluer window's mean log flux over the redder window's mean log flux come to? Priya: 0.97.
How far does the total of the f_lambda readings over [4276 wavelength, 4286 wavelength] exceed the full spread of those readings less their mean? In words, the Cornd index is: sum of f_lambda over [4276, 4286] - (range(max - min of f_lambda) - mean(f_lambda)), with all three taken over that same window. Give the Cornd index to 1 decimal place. 19.5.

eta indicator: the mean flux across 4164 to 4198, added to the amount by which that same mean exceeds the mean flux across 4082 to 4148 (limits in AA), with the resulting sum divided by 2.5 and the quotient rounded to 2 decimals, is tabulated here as 1.18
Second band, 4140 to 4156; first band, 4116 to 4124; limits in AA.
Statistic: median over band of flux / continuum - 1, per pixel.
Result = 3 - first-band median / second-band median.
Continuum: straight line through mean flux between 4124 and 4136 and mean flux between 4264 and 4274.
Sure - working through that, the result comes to 3.8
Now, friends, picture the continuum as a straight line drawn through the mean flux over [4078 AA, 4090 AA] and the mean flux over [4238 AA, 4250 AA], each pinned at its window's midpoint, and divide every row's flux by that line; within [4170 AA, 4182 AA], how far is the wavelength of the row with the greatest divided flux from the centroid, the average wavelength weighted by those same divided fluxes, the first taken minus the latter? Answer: 5.0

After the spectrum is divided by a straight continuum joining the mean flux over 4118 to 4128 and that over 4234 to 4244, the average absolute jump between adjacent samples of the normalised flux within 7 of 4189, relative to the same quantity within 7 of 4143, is 0.77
